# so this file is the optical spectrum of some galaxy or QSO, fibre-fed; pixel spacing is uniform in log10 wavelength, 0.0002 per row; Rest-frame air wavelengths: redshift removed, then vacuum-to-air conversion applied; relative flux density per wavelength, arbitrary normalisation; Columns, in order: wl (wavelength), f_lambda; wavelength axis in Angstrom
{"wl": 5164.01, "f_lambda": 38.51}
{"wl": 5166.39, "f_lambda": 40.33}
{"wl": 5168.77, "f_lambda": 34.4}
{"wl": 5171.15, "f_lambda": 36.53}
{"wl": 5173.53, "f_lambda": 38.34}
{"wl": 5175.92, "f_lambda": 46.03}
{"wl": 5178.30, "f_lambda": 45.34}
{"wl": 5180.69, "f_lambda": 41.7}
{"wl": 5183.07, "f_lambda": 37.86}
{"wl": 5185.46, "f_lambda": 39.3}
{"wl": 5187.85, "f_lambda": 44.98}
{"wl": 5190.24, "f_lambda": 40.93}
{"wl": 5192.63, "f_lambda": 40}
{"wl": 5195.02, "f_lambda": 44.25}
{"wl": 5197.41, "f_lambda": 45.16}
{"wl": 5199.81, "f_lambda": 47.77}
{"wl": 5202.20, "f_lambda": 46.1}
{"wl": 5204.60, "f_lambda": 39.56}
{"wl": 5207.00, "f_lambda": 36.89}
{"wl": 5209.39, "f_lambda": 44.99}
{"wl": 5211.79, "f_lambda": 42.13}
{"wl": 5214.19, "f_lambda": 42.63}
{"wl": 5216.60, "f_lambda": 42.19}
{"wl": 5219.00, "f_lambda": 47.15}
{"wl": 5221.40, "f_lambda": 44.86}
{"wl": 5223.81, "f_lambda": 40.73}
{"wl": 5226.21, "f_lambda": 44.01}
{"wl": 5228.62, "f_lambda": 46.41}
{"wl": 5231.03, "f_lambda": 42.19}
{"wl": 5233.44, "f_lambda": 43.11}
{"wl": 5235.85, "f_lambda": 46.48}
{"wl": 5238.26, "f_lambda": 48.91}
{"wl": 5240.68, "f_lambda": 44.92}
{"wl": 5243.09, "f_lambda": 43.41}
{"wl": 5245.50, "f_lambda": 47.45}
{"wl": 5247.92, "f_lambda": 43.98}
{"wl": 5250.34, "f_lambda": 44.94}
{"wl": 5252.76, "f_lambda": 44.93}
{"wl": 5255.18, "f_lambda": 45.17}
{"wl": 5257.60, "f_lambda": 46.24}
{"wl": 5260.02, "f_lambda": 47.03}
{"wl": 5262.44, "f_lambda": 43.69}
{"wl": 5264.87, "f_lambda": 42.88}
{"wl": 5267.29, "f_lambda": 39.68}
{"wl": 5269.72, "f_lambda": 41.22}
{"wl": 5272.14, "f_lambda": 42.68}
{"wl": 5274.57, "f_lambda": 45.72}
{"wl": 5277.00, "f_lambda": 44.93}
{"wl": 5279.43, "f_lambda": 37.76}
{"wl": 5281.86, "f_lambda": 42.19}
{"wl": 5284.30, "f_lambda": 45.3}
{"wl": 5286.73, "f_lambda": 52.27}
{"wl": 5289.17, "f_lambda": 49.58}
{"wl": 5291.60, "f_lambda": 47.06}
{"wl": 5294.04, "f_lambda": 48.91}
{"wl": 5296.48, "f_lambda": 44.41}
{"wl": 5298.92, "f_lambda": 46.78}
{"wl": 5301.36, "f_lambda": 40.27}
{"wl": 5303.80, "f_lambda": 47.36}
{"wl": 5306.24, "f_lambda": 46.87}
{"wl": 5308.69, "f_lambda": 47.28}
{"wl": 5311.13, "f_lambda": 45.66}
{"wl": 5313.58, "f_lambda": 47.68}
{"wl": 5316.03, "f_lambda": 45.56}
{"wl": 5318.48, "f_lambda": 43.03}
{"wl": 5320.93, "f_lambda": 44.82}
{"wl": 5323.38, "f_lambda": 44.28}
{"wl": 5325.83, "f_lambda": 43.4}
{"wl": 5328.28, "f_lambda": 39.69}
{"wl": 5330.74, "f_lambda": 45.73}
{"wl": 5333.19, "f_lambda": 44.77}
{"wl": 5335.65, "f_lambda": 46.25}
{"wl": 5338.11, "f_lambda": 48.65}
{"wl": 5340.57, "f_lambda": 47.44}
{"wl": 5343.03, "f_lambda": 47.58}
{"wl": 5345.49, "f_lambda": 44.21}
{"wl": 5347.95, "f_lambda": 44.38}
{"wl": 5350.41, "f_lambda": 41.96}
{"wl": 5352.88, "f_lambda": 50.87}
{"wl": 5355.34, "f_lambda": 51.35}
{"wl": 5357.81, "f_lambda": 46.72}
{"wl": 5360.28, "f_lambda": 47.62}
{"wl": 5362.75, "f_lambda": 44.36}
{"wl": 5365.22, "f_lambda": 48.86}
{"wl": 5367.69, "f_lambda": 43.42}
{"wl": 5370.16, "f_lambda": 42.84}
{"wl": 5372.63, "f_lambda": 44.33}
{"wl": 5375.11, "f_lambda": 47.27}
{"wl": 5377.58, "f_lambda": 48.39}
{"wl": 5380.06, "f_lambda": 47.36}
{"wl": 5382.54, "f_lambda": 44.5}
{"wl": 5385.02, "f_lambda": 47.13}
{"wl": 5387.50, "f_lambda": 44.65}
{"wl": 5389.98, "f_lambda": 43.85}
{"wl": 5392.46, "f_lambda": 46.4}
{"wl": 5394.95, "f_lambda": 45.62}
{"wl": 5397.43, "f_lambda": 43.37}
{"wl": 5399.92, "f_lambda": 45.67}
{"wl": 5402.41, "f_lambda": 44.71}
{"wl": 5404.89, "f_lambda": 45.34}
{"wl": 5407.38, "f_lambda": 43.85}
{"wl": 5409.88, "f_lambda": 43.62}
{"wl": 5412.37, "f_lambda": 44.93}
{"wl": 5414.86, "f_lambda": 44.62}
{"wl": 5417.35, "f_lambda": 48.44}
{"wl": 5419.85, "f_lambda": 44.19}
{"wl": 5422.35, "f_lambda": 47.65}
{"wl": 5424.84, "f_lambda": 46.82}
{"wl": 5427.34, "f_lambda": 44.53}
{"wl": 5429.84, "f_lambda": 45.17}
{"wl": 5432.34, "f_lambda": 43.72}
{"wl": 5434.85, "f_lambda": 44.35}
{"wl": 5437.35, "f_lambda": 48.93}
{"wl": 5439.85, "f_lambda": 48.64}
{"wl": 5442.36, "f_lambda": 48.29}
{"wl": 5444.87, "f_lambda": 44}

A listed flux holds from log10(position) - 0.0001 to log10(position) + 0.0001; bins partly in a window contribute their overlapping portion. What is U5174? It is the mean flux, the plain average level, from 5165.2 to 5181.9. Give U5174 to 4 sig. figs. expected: 40.38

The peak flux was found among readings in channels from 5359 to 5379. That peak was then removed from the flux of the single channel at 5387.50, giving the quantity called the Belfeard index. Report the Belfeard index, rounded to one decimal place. -4.2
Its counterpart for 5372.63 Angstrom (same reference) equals -4.5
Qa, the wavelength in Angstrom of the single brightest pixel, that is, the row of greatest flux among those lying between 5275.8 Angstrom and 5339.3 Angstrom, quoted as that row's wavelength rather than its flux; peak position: 5286.73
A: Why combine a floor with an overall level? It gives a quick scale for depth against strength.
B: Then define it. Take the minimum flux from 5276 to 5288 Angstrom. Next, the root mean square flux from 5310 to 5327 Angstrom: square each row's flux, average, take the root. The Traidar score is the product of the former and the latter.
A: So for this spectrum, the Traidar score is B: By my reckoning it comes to 1697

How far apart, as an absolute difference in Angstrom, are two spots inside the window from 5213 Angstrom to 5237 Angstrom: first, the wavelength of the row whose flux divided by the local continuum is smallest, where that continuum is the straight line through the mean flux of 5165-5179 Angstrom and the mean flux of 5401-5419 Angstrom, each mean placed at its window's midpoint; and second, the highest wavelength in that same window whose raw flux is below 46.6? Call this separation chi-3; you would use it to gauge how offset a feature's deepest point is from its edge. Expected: 12.0 Angstrom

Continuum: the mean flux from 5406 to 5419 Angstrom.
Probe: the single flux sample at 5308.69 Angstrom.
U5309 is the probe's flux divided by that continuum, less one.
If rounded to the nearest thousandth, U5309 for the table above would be 0.049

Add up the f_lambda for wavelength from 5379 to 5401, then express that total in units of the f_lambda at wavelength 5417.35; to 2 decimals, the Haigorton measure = 8.43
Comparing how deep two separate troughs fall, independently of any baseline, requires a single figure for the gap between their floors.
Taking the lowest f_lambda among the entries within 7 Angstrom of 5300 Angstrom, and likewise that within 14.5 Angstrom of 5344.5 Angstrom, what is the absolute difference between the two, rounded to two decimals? 1.69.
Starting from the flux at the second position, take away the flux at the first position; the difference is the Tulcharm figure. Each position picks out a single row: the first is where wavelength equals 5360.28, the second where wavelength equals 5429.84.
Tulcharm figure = -2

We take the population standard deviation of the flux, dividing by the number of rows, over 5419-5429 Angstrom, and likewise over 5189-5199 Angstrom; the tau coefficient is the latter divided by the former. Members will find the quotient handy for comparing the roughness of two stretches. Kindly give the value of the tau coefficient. 1.5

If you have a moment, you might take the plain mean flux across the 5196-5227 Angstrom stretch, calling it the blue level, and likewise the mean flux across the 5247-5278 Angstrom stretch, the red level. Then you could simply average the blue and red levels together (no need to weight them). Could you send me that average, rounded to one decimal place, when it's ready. 43.7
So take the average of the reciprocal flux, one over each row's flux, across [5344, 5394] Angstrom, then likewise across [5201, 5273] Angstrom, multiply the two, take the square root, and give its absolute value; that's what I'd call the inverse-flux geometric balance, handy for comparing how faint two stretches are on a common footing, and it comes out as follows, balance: 0.0223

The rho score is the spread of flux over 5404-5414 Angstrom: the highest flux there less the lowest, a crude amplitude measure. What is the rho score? 1.7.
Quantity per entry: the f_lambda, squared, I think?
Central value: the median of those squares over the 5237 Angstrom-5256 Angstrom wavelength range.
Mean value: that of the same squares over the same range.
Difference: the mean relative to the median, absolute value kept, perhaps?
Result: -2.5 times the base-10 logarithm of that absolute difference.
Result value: -4.3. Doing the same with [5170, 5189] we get -4.7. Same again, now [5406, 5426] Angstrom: -4.6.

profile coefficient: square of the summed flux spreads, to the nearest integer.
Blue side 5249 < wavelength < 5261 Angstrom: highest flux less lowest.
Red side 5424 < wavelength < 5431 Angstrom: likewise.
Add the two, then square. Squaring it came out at 19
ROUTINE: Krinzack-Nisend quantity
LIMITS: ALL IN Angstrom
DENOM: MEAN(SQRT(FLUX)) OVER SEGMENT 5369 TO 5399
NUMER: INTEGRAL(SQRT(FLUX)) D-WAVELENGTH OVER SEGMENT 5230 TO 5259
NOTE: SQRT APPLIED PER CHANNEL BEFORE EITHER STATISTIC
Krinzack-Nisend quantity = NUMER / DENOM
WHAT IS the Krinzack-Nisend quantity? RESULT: 28.9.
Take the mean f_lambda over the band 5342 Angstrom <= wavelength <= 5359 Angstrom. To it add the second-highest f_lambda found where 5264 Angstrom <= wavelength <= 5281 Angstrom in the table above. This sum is 91.7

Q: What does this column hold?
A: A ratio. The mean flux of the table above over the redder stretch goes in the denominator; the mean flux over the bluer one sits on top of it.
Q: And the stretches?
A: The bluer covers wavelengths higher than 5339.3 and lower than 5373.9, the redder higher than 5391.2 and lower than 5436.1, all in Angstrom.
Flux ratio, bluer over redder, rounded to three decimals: 1.022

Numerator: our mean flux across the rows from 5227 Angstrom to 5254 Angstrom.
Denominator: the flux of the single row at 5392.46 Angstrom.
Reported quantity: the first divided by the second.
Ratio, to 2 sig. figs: 0.97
